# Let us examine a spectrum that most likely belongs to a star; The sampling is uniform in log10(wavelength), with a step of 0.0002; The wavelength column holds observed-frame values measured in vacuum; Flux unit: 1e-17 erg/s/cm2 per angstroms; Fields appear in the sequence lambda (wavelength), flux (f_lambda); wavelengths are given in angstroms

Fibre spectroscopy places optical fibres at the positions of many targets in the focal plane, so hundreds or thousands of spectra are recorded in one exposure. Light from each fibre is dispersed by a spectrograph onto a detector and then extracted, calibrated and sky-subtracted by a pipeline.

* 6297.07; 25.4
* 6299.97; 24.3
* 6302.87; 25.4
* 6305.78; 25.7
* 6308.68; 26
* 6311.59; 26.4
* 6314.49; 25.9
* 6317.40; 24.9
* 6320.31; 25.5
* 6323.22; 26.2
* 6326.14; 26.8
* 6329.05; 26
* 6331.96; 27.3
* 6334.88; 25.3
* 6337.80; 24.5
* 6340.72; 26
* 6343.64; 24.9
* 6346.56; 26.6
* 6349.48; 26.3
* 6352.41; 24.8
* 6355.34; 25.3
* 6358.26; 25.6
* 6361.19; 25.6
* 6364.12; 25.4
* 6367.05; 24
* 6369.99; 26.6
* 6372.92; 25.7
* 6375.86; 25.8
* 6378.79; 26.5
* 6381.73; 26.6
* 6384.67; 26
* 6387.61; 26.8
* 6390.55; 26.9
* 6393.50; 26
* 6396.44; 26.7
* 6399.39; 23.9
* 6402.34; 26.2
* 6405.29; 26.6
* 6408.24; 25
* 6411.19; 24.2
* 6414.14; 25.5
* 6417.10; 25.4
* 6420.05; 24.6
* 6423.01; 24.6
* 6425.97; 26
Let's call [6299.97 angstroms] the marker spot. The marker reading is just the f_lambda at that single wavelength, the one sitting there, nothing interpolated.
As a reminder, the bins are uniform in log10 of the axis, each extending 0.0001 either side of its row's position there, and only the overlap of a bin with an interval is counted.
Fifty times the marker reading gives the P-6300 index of 1215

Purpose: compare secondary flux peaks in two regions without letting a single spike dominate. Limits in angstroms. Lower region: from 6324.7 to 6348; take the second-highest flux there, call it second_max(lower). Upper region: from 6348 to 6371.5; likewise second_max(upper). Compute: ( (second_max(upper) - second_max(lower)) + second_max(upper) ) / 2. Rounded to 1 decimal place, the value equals 12.9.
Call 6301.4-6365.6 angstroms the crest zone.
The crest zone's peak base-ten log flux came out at 1.436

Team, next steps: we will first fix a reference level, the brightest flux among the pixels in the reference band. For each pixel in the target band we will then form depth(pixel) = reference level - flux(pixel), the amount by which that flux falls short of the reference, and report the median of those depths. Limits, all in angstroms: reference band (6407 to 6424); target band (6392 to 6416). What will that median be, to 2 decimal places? -0.25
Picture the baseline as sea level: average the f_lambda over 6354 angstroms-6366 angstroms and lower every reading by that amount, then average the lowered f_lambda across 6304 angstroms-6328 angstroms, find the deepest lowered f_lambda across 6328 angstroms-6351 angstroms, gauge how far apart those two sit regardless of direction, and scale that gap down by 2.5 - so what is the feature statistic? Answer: 0.57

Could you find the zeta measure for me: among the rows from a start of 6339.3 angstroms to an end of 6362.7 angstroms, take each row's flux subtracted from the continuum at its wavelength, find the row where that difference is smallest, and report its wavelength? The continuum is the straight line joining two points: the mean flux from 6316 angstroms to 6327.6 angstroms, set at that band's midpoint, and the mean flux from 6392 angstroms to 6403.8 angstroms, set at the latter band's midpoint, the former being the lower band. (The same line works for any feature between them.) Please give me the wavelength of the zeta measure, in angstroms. 6346.56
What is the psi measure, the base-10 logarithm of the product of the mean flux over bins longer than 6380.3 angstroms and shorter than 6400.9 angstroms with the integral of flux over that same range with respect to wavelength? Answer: 4.148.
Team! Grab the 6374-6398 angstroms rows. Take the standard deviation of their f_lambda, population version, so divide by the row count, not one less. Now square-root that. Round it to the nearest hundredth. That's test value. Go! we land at 0.63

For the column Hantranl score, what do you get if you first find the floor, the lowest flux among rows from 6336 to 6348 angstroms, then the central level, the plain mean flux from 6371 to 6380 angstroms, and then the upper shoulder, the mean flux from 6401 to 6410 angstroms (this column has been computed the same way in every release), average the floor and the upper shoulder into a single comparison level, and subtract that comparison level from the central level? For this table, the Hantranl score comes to 0.8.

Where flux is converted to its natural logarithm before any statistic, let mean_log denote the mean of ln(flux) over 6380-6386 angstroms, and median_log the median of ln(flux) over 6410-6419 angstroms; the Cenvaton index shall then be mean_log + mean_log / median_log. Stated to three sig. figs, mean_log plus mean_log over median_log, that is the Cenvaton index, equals 4.28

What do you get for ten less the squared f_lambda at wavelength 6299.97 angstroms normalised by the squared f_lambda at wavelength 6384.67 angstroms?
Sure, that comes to 9.13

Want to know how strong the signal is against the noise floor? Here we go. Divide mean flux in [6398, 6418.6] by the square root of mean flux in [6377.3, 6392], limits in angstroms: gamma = 4.90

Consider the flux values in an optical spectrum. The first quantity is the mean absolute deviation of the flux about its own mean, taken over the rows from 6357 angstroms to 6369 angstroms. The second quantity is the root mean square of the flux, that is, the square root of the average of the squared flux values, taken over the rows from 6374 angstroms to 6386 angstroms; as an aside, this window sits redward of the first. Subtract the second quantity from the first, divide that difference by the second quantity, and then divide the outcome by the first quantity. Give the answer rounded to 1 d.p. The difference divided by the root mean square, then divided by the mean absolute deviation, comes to -1.7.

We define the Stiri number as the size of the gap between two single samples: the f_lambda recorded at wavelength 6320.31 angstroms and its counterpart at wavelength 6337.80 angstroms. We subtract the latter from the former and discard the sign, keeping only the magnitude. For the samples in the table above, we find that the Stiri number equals 1.0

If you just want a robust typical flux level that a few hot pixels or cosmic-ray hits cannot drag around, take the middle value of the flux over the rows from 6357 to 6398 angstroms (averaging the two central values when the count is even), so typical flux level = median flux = 26.0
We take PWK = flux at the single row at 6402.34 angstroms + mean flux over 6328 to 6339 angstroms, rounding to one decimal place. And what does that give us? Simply 52.0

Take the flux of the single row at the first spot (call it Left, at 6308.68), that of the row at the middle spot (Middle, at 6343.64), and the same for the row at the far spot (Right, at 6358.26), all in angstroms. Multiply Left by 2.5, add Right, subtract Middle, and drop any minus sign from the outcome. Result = 65.7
